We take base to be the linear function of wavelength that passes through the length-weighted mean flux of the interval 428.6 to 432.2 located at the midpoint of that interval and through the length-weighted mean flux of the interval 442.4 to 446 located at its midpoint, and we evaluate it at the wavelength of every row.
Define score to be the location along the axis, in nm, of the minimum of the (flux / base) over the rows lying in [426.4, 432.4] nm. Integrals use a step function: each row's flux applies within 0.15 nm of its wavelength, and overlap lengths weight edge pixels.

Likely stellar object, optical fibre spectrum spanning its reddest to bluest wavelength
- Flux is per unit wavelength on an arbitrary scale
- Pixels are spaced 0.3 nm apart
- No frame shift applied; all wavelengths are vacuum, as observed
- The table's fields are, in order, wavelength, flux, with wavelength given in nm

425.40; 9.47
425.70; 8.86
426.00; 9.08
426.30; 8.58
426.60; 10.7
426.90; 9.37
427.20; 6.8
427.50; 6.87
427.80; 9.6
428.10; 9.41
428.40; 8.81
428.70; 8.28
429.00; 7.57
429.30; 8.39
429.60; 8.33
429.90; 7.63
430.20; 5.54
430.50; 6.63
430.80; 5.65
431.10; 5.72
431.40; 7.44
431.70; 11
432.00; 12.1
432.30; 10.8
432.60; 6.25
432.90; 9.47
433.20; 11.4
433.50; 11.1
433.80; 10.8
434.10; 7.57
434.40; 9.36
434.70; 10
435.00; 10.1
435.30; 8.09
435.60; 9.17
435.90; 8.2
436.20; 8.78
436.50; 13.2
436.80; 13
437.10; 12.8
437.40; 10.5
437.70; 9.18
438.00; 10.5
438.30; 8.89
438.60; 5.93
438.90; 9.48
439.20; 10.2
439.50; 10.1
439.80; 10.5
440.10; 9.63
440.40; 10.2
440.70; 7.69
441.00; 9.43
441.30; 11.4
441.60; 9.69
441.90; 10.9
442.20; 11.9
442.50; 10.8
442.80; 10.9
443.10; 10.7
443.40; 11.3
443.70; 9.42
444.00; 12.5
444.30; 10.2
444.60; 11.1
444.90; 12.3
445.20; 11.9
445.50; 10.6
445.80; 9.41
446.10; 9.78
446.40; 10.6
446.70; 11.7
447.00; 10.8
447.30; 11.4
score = 430.20 nm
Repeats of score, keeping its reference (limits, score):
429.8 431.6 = 430.20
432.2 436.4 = 432.60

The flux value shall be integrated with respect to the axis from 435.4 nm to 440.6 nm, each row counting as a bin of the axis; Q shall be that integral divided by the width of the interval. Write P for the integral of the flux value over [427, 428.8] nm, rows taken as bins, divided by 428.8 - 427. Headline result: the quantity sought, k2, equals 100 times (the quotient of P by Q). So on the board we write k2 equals 83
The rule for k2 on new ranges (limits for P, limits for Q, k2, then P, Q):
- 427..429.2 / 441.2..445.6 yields 74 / 8.2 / 11.0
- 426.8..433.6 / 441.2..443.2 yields 77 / 8.4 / 10.9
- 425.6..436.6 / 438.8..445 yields 84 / 8.8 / 10.5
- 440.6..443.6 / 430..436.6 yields 117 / 10.5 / 9.0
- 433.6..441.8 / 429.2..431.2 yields 144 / 9.8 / 6.8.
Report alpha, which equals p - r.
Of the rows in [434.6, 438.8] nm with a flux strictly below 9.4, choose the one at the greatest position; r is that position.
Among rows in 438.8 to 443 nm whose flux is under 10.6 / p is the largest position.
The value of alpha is 3.00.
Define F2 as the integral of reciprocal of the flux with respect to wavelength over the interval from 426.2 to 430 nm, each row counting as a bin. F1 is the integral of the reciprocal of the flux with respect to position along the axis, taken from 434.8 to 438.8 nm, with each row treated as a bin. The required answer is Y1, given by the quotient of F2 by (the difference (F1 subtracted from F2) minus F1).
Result -1.2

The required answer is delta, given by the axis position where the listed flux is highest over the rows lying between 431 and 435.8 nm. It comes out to 432.00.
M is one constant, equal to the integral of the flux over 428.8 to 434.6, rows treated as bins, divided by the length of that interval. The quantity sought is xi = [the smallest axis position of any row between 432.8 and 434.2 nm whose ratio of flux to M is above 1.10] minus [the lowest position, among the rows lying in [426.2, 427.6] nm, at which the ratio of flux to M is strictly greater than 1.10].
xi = 6.30 nm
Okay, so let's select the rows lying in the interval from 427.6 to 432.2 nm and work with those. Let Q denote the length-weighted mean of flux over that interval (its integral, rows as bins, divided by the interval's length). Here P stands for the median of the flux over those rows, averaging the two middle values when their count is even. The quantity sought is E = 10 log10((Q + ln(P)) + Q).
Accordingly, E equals 12.7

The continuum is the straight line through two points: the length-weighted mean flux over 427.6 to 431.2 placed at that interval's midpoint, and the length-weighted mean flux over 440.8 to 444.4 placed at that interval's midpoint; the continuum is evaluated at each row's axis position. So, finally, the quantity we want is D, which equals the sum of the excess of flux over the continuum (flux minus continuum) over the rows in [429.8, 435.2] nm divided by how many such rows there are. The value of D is 0.45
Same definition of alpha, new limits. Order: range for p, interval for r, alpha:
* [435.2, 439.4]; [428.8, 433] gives 6.60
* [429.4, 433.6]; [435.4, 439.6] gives -5.70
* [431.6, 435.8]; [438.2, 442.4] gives -5.10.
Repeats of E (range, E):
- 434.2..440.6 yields 13.4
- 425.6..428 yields 12.9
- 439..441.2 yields 13.4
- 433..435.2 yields 13.5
